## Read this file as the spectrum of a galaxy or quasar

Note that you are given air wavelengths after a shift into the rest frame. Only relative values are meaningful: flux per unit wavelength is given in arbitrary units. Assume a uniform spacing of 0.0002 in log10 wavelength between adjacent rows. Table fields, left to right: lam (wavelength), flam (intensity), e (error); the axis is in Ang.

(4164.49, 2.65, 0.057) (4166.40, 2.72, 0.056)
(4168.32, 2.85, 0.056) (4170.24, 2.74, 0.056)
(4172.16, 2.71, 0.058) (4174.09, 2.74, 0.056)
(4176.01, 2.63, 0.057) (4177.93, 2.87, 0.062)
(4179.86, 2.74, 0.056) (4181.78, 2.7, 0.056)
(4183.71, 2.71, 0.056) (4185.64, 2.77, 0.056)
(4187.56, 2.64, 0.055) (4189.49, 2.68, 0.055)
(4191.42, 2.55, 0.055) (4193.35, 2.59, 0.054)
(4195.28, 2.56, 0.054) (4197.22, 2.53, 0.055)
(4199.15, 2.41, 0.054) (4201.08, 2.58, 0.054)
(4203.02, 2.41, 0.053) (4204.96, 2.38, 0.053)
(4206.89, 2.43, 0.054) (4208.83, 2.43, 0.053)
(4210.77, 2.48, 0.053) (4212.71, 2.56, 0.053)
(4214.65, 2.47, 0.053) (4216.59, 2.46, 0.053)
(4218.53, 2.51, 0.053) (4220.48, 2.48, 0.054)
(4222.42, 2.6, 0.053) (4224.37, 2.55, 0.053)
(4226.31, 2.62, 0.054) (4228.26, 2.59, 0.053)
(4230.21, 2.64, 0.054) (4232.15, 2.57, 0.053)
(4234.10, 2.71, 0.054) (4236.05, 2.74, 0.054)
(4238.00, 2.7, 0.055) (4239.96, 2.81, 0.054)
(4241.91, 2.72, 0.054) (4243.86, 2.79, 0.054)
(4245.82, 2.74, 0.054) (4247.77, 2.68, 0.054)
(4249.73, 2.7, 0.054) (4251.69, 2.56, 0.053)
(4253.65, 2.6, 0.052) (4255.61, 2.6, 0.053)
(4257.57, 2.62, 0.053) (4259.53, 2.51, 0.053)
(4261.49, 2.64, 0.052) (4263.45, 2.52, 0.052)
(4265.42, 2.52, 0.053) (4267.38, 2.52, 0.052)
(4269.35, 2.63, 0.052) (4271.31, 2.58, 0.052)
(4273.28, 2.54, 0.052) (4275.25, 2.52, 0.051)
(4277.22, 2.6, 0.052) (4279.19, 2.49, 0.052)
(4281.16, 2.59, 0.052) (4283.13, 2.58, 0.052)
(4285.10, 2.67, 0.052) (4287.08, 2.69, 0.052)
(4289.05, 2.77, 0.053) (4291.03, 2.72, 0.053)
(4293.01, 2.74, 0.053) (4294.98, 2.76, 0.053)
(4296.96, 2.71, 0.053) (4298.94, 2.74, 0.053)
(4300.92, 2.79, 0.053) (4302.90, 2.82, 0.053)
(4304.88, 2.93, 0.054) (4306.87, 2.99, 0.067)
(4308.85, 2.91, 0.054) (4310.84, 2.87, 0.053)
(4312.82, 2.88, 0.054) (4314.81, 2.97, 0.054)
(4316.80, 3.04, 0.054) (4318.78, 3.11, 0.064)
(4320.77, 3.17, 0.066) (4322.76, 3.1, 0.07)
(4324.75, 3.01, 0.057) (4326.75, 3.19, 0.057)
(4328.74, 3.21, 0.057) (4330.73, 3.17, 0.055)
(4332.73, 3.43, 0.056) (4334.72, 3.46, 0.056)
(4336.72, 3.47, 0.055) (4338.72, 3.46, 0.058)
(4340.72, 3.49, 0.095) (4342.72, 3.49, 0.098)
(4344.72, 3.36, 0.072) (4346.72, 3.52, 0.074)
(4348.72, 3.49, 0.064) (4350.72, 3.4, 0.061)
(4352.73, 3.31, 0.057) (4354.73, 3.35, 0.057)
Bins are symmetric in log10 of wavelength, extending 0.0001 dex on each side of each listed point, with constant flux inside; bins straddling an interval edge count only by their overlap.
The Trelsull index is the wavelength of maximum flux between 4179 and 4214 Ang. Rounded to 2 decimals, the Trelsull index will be 4185.64 Ang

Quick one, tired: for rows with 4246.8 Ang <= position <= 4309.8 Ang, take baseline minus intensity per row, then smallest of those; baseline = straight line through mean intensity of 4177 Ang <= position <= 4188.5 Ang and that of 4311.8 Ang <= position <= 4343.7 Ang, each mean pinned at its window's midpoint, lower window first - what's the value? 0.17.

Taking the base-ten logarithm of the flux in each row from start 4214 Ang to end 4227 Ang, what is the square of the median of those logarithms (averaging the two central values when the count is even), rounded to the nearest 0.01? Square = 0.16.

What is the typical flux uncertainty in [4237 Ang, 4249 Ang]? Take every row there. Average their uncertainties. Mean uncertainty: 0.0542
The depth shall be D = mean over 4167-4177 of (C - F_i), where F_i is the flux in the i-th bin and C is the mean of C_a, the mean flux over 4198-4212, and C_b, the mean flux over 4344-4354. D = 0.20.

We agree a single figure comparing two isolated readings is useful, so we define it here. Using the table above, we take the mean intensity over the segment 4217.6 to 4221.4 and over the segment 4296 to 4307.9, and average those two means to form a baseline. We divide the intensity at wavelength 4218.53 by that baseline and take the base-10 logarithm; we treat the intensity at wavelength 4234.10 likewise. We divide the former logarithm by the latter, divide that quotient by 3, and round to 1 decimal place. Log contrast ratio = -1.1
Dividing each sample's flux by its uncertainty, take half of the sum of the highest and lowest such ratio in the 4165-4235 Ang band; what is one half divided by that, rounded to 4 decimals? 0.0105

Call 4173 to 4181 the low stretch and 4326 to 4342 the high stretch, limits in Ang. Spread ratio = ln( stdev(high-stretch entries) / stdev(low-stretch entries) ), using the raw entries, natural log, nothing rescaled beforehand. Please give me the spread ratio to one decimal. 0.4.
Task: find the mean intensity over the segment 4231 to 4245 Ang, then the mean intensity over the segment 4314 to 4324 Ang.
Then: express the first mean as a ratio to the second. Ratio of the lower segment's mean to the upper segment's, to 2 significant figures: 0.88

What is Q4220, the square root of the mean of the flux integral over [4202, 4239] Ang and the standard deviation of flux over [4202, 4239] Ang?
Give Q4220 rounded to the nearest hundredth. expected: 6.86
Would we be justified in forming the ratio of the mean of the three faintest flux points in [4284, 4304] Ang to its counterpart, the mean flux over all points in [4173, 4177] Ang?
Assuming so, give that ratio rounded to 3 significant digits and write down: 1.00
